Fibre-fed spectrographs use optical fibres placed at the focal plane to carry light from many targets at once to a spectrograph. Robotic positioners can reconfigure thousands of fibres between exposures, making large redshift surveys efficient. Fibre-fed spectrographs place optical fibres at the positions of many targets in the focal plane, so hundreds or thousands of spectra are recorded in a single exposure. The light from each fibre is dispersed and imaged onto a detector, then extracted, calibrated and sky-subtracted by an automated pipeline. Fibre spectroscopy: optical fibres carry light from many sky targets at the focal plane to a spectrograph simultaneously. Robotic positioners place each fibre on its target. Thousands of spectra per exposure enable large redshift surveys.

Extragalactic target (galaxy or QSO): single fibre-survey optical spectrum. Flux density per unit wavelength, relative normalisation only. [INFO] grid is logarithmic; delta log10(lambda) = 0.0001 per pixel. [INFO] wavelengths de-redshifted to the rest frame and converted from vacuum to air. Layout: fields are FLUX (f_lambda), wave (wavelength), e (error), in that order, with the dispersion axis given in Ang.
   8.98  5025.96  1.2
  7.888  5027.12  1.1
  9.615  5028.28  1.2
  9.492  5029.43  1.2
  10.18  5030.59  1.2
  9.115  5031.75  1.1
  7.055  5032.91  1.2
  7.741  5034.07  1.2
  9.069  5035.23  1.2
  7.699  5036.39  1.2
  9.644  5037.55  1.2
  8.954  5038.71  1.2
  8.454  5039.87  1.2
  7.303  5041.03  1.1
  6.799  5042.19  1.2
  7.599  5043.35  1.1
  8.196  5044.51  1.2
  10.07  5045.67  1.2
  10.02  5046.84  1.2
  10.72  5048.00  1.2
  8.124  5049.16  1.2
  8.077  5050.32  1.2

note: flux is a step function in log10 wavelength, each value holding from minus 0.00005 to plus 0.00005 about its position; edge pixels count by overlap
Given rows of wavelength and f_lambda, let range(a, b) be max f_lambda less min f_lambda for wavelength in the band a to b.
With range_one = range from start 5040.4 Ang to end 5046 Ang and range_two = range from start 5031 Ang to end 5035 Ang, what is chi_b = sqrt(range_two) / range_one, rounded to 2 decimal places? 0.44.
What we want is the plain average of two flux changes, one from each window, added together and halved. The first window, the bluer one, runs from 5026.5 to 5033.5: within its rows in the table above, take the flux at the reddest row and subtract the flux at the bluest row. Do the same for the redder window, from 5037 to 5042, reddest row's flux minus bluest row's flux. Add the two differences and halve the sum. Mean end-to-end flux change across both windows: -1.6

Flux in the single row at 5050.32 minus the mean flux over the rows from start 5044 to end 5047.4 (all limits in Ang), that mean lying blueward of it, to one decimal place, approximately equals -1.4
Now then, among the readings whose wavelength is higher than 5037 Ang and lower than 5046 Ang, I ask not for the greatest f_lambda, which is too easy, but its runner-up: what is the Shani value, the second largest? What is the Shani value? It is 9.644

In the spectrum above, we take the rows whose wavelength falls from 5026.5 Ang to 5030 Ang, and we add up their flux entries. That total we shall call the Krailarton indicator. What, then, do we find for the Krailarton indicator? 27.0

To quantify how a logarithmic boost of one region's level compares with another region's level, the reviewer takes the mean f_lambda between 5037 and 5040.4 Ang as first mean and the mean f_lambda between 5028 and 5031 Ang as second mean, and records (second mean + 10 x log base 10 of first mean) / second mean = 1.98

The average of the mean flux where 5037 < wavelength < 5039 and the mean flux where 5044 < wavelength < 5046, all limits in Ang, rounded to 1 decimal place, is 9.2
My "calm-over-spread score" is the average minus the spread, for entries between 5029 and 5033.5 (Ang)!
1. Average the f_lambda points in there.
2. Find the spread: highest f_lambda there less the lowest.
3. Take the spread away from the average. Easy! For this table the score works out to 5.8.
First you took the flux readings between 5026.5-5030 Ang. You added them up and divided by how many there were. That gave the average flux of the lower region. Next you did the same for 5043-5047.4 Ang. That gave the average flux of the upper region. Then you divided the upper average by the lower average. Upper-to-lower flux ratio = 1.00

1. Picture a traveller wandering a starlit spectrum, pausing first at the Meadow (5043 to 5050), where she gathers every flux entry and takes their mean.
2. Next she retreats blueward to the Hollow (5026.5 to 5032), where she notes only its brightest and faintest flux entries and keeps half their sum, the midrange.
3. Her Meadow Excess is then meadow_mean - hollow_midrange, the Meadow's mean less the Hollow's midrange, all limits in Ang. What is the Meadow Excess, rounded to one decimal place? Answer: 0.1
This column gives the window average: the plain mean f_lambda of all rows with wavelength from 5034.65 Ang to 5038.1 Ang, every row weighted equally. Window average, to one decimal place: 8.8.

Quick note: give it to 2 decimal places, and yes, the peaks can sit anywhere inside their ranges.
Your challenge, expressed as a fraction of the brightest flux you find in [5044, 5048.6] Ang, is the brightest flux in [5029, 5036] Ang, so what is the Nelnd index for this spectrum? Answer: 0.95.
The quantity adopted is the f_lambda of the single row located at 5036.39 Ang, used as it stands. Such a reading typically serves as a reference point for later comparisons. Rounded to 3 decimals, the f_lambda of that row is 7.699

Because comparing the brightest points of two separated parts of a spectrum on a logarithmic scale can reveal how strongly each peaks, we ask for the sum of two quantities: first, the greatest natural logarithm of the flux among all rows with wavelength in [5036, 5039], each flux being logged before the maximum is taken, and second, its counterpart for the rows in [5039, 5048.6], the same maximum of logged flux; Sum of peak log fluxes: 4.64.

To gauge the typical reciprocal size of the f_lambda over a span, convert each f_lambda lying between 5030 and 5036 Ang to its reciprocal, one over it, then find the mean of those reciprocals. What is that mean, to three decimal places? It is 0.118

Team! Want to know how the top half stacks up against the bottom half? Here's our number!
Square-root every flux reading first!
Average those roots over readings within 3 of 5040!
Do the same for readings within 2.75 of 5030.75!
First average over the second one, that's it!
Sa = 0.95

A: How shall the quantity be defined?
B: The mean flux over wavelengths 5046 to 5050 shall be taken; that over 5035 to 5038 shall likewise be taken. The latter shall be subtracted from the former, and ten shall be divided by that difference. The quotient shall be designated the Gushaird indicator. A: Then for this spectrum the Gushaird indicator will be 12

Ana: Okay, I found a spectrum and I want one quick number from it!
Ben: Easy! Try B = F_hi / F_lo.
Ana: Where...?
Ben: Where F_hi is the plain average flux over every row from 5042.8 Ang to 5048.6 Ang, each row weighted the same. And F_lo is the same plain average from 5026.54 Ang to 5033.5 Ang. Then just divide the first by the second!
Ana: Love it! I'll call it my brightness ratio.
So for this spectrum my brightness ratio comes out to 1.05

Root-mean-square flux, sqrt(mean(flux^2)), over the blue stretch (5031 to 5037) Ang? 8.2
